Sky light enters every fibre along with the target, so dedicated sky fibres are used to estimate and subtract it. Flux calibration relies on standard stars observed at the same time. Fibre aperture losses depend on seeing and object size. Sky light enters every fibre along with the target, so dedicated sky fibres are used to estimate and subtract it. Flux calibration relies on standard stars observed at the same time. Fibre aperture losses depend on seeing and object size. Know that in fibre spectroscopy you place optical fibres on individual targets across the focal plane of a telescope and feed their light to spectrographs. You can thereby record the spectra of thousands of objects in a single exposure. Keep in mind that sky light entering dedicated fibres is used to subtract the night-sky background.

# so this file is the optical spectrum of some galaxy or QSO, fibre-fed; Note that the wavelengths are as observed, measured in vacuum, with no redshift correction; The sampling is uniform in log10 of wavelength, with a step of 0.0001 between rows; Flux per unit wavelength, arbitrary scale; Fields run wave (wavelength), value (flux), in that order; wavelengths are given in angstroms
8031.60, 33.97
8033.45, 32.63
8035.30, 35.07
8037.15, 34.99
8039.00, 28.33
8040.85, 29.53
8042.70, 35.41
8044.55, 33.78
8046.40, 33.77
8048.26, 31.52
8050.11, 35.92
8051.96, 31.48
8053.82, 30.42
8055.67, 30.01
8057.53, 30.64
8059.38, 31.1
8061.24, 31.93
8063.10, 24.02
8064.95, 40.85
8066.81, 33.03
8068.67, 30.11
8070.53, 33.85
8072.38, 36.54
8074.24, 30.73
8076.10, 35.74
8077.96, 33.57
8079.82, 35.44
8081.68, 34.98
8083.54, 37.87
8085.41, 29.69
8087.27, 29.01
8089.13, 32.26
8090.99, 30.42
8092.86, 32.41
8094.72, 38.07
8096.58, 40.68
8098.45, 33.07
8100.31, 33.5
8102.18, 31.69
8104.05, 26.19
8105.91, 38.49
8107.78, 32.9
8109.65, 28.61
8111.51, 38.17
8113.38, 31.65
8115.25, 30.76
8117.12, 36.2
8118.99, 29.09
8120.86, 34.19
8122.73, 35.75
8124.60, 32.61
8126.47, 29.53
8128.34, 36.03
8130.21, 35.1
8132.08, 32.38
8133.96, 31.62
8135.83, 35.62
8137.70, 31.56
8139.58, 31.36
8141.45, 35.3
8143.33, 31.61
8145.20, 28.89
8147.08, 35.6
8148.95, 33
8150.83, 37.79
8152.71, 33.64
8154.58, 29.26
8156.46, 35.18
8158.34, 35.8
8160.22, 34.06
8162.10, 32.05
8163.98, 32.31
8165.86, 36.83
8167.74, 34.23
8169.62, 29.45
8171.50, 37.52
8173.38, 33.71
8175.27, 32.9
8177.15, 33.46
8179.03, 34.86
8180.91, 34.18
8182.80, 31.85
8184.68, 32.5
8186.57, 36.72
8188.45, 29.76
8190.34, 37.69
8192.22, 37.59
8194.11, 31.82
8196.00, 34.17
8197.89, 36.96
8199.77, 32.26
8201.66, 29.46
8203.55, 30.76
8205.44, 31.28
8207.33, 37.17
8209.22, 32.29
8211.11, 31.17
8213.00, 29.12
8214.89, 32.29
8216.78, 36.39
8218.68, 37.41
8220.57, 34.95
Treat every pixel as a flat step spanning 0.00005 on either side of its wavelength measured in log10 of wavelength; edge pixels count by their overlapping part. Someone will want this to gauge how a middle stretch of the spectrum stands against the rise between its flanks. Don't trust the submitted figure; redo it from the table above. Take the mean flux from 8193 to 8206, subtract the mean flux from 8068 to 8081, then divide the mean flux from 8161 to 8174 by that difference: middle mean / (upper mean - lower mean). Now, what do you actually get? -25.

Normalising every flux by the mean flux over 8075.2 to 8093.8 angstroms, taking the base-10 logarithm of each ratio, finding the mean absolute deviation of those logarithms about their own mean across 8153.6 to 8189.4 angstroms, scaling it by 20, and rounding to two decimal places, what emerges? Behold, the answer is 0.50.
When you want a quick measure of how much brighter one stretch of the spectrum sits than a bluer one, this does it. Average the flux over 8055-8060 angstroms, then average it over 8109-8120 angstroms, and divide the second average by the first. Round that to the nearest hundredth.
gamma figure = 1.06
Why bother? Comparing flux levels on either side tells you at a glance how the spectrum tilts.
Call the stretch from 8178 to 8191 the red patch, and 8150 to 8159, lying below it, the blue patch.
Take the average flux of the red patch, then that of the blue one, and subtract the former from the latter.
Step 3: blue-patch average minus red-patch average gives 0.4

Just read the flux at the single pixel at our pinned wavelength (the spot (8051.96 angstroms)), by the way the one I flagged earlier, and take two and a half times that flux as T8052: 79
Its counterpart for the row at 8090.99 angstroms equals 76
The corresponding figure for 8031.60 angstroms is 85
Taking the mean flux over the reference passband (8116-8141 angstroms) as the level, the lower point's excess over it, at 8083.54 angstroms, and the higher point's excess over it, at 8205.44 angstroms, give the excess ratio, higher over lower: 0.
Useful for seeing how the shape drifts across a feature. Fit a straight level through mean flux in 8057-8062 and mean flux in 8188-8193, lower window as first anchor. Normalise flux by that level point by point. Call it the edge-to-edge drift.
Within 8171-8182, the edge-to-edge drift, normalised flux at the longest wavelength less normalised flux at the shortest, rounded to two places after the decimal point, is -0.10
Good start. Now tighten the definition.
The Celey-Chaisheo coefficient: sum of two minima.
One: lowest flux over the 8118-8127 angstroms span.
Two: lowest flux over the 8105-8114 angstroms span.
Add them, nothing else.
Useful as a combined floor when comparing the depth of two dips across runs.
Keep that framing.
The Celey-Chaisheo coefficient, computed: 57.7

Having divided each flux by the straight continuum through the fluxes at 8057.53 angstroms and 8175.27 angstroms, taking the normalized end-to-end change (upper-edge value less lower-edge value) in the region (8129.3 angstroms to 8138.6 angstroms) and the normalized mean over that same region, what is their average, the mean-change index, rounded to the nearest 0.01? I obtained 0.46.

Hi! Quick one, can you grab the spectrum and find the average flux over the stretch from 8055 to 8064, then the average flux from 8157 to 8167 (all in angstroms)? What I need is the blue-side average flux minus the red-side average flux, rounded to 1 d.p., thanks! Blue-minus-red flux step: -4.7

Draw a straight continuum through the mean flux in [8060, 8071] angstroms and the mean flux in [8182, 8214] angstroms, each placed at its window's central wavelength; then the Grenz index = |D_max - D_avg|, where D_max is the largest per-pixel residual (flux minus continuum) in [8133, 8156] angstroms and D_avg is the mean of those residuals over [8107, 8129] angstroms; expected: 4.64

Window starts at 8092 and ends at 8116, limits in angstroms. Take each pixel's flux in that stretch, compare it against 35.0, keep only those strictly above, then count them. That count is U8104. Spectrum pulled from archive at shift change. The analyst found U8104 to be 4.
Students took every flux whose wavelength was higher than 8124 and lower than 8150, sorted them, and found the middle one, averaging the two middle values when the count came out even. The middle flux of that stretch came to 32.5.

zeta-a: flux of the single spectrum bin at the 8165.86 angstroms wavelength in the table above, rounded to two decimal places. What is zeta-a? 36.83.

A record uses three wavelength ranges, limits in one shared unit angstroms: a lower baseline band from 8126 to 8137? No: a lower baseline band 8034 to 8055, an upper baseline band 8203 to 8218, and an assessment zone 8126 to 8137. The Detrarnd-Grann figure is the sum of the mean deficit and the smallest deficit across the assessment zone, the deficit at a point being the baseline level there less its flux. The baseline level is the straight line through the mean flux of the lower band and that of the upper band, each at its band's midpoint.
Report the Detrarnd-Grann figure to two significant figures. -4.1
